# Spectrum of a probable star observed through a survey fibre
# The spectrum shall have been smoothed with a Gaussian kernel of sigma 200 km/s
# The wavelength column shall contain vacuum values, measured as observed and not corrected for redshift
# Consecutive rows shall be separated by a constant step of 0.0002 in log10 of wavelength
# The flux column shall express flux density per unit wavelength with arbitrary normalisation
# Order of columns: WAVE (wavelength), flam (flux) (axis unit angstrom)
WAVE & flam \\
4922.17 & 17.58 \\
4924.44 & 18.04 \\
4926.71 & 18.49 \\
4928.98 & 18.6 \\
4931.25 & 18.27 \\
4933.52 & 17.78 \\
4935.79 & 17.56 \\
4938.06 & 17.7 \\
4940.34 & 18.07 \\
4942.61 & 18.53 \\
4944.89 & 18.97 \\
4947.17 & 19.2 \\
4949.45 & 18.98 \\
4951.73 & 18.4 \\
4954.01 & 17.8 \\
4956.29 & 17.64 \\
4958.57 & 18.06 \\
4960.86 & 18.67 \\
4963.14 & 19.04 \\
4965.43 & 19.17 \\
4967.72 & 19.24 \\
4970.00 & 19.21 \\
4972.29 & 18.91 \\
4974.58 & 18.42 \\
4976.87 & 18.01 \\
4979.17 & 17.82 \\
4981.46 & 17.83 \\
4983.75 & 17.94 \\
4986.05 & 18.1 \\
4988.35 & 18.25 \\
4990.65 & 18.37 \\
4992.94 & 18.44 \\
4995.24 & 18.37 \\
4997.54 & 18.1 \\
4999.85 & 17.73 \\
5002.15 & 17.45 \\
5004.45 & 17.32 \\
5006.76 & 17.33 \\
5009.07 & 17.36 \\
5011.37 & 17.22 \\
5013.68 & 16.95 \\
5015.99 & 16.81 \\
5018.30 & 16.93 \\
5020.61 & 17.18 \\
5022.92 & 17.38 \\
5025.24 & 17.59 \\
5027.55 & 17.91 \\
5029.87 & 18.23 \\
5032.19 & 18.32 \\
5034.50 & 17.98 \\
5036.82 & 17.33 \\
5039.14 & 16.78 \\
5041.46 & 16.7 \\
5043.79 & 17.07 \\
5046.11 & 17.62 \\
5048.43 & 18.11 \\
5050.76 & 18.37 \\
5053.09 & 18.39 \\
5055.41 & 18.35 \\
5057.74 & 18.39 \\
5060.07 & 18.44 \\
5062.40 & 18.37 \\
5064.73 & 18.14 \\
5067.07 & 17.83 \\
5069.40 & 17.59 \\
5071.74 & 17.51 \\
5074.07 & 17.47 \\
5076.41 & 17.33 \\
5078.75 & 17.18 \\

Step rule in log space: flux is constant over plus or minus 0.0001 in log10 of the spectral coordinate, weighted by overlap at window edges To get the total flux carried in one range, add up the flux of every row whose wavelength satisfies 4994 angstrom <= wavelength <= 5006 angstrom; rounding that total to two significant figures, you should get 89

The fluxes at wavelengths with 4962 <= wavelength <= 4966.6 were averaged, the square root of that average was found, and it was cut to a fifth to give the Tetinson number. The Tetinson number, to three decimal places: 0.874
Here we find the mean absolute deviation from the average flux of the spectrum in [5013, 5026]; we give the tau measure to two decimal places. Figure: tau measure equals 0.24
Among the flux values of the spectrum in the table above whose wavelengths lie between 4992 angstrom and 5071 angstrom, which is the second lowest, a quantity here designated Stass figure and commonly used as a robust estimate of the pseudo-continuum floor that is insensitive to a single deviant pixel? 16.78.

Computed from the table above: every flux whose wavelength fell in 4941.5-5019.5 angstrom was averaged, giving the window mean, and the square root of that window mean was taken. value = 4.26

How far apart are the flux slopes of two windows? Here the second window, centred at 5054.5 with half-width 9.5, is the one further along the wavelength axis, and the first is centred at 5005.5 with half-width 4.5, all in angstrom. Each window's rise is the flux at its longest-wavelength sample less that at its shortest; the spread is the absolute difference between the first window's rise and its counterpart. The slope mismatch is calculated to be 0.84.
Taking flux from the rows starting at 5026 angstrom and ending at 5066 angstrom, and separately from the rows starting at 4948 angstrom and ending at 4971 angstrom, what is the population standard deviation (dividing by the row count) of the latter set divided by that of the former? 1.0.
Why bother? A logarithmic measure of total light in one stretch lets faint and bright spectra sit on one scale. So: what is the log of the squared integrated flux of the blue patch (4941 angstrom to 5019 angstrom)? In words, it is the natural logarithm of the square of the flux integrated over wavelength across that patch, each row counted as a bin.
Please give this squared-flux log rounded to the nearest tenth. 14.5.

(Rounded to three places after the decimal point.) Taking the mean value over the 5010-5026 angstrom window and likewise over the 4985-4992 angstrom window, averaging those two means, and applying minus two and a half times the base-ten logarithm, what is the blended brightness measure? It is -3.120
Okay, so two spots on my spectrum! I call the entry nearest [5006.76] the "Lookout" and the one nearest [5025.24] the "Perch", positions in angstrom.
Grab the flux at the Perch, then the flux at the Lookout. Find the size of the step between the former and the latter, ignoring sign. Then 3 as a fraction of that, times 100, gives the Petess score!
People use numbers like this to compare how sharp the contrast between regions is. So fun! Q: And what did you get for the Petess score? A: 1154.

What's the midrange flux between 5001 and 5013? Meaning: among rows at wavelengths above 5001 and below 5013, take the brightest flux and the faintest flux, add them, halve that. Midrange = 17.3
